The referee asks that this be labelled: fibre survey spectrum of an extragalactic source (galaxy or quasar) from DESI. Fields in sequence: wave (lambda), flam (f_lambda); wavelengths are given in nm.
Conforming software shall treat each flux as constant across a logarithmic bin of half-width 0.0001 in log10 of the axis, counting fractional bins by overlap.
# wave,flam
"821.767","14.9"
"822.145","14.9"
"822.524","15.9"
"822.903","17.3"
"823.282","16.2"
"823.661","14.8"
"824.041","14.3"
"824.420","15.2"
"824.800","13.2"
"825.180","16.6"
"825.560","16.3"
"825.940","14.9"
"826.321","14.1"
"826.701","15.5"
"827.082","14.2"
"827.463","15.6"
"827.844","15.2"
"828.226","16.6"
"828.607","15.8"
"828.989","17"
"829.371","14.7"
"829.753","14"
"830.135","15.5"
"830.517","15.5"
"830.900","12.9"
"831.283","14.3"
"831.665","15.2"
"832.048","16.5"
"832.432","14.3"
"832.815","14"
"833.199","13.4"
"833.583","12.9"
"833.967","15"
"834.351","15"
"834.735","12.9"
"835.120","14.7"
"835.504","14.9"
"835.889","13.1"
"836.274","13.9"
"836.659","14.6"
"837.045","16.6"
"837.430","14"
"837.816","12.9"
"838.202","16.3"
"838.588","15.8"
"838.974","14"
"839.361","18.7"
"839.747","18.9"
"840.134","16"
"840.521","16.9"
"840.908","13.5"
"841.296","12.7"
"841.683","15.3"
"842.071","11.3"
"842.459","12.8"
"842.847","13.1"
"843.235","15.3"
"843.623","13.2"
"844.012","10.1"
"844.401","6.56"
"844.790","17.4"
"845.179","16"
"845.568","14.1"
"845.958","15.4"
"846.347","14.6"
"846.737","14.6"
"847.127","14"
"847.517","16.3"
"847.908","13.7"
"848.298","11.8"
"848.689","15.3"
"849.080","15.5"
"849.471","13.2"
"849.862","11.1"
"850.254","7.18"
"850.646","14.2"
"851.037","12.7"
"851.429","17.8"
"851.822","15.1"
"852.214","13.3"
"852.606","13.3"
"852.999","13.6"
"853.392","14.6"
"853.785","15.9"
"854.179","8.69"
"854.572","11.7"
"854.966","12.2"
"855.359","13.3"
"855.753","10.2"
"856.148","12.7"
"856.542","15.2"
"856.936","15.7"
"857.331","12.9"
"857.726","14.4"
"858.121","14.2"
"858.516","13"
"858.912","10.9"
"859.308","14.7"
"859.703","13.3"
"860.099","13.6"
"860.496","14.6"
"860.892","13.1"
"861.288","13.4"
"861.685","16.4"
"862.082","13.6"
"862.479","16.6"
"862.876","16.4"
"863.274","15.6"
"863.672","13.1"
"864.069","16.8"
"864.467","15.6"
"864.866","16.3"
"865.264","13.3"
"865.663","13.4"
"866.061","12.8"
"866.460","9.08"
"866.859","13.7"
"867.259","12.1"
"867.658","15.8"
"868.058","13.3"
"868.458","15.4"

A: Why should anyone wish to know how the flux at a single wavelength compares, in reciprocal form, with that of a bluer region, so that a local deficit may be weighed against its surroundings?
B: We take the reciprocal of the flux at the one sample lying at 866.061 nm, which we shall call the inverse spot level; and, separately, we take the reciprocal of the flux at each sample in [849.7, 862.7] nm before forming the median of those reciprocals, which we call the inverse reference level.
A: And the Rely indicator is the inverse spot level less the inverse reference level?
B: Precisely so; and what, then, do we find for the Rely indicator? 0.0035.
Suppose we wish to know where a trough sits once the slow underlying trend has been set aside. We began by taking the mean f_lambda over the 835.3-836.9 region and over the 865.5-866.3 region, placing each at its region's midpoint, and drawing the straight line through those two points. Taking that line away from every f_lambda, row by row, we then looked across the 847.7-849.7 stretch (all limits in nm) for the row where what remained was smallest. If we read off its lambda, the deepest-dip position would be 848.298 nm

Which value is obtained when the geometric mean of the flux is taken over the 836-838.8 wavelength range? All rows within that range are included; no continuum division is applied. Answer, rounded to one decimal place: 14.8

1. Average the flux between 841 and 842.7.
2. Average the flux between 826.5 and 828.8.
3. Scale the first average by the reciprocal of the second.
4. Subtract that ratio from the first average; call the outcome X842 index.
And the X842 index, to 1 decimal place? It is 12.2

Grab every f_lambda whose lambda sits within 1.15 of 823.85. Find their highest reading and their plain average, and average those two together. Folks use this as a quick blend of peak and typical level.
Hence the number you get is 16.2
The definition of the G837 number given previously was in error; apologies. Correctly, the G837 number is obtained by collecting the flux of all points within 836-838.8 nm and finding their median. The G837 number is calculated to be 14.6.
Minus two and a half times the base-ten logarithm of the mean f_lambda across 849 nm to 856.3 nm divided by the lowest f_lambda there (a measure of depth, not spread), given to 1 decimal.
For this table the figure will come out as -0.6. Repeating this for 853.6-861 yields -0.5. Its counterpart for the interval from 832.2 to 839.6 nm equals -0.1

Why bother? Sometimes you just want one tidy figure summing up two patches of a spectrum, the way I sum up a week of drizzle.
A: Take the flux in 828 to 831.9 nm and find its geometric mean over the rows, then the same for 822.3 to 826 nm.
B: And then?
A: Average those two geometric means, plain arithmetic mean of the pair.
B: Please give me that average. 15.3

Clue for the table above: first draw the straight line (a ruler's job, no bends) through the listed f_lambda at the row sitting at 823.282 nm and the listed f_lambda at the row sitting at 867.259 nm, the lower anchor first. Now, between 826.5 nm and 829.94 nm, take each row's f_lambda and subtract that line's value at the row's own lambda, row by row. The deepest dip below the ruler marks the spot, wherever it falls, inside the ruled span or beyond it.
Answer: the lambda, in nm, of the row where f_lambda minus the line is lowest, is 827.082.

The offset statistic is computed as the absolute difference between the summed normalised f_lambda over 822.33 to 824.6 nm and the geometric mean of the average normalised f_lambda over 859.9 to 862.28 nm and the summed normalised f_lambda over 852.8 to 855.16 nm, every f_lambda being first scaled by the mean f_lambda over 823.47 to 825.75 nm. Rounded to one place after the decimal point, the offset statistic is 4.0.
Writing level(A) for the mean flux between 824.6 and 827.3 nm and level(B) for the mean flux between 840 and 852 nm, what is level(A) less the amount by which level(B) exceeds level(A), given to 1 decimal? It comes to 16.2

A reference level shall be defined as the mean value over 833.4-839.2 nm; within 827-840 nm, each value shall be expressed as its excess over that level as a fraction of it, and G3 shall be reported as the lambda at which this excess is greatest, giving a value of 839.747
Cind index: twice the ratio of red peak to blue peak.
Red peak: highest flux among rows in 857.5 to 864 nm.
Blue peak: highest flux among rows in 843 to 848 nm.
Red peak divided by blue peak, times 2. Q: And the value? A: 1.91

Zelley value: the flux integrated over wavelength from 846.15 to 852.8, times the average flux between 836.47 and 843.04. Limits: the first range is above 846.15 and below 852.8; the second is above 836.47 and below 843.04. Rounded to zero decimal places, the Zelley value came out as 1363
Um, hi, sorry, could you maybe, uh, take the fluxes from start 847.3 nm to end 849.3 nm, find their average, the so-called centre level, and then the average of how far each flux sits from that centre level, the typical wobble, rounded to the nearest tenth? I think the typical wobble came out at 1.4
